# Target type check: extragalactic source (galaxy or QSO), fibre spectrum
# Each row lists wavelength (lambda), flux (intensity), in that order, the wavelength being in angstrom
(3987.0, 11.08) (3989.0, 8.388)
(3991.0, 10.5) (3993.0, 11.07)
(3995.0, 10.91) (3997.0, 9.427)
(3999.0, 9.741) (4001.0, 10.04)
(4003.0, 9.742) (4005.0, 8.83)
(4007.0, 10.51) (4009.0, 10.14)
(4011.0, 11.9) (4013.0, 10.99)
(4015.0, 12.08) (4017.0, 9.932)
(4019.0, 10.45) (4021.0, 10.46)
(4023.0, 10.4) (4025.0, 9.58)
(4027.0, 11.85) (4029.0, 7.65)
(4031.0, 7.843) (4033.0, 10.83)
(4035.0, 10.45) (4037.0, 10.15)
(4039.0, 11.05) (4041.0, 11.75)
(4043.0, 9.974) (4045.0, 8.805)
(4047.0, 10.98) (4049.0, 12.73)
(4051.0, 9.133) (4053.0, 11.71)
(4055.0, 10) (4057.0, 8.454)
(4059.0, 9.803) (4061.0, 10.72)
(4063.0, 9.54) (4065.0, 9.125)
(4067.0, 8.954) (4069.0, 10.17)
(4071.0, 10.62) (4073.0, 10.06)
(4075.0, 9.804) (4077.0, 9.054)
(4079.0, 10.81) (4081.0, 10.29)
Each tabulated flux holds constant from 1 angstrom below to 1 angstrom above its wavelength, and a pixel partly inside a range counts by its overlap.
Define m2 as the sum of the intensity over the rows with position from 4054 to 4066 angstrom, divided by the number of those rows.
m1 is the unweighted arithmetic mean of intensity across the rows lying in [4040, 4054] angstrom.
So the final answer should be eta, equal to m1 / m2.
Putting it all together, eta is 1.12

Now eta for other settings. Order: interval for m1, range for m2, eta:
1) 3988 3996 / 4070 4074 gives 0.99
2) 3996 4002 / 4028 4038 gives 1.04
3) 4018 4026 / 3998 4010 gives 1.04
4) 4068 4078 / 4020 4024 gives 0.95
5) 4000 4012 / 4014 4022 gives 0.95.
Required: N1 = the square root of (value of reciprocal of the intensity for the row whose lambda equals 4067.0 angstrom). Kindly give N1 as 0.334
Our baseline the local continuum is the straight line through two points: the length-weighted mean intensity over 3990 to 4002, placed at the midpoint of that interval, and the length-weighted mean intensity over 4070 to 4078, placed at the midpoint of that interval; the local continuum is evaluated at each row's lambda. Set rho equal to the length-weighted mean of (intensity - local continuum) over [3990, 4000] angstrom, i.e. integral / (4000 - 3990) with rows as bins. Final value 0.04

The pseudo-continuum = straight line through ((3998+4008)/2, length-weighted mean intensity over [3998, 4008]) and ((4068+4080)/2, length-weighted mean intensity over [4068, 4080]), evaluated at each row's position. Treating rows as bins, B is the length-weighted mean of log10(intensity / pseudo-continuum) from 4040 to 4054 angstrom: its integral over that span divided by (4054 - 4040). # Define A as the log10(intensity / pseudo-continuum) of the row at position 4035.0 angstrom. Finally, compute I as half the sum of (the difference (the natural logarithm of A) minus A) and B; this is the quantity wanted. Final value -1.9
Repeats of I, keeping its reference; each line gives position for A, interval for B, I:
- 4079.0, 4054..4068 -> -1.8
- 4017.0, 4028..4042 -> -2.7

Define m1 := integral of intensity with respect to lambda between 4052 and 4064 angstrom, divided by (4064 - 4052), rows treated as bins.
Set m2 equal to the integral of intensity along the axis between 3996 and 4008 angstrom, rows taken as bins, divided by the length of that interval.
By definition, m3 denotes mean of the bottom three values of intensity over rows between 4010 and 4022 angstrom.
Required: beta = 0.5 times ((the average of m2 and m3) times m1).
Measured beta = 50.2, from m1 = 10.0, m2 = 9.7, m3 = 10.28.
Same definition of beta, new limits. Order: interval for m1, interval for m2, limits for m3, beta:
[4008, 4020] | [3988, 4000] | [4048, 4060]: 52.2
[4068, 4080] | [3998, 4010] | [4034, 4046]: 49.1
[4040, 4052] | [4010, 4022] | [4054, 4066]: 52.8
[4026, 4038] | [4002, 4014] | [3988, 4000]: 47.8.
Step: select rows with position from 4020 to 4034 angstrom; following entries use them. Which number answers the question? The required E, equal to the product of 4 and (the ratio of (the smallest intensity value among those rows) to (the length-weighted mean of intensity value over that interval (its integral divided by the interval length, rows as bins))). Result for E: 3.12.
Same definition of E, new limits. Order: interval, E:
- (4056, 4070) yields 3.55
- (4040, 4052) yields 3.33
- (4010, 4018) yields 3.54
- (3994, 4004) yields 3.78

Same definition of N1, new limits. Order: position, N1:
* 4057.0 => 0.344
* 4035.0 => 0.309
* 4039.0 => 0.301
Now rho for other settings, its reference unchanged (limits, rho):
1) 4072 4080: 0.06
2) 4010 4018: 1.04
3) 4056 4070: -0.40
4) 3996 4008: -0.54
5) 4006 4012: 0.63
